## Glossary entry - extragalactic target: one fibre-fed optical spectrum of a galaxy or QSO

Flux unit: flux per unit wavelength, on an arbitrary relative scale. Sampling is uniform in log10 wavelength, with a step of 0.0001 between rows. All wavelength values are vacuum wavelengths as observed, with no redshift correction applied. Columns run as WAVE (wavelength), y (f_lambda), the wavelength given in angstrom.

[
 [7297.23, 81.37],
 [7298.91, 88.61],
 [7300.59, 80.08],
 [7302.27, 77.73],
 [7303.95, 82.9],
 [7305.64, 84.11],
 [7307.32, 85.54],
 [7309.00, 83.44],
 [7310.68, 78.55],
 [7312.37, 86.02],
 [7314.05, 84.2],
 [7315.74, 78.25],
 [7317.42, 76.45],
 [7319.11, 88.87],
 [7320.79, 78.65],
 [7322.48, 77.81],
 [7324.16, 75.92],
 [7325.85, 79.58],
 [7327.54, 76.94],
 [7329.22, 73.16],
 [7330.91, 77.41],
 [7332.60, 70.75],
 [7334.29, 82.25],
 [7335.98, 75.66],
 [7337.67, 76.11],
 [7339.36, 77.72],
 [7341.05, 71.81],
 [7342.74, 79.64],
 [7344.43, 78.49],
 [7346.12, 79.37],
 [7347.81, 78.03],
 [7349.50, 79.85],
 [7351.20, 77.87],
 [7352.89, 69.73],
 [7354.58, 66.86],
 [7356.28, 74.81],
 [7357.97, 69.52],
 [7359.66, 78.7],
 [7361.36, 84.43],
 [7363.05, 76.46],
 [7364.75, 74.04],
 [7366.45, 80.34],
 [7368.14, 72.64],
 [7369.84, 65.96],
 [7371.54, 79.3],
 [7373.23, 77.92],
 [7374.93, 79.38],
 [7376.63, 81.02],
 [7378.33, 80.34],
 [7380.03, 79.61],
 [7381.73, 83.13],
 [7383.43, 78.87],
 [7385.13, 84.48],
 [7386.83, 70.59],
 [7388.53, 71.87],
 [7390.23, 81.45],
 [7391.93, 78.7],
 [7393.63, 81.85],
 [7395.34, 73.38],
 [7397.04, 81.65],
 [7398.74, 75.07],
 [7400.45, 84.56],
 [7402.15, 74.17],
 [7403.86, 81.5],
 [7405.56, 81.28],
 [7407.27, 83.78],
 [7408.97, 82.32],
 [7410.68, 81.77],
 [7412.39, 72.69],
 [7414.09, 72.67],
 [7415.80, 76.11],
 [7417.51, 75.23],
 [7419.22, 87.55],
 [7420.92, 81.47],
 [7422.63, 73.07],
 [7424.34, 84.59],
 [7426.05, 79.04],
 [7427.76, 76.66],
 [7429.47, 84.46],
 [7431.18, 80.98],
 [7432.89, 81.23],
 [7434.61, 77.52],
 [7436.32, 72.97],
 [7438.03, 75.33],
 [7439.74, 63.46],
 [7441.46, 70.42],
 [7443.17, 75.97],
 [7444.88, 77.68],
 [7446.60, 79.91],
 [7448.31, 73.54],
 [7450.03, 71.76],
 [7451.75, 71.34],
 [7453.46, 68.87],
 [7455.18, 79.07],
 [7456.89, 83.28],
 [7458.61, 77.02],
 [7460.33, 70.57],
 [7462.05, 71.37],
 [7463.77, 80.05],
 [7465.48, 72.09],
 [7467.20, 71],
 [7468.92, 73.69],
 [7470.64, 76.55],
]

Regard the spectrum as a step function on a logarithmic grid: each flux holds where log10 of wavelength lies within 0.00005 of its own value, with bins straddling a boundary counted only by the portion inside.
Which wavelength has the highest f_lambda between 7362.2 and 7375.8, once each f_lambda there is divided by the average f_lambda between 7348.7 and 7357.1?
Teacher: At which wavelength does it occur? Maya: 7366.45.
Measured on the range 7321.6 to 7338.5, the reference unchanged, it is 7334.29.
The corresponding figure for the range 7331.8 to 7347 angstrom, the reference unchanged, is 7334.29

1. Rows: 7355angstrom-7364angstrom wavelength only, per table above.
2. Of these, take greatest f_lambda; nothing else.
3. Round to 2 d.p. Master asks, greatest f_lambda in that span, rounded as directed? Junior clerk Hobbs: 84.43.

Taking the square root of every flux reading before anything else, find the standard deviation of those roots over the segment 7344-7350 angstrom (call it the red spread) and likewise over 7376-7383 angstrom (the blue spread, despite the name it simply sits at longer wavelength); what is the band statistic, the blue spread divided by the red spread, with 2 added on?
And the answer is 3.8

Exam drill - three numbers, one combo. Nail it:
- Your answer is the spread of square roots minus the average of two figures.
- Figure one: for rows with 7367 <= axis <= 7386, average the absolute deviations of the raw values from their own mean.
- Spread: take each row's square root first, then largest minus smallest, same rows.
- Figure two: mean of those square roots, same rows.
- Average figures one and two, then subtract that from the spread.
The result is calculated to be -5.06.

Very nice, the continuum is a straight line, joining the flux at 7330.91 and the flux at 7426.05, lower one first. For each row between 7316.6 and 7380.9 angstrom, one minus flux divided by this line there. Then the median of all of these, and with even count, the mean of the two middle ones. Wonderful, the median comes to 0.00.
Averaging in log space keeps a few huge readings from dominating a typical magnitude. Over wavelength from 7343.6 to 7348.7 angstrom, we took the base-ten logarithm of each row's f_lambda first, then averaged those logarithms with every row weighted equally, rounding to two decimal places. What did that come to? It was 1.90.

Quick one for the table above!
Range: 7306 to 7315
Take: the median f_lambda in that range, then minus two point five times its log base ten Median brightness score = -4.81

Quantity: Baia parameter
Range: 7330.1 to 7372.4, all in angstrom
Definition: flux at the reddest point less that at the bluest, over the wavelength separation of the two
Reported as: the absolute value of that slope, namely 0.05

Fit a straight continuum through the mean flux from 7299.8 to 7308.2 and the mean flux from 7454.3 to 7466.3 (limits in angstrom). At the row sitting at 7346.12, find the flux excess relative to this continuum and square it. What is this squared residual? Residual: 1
